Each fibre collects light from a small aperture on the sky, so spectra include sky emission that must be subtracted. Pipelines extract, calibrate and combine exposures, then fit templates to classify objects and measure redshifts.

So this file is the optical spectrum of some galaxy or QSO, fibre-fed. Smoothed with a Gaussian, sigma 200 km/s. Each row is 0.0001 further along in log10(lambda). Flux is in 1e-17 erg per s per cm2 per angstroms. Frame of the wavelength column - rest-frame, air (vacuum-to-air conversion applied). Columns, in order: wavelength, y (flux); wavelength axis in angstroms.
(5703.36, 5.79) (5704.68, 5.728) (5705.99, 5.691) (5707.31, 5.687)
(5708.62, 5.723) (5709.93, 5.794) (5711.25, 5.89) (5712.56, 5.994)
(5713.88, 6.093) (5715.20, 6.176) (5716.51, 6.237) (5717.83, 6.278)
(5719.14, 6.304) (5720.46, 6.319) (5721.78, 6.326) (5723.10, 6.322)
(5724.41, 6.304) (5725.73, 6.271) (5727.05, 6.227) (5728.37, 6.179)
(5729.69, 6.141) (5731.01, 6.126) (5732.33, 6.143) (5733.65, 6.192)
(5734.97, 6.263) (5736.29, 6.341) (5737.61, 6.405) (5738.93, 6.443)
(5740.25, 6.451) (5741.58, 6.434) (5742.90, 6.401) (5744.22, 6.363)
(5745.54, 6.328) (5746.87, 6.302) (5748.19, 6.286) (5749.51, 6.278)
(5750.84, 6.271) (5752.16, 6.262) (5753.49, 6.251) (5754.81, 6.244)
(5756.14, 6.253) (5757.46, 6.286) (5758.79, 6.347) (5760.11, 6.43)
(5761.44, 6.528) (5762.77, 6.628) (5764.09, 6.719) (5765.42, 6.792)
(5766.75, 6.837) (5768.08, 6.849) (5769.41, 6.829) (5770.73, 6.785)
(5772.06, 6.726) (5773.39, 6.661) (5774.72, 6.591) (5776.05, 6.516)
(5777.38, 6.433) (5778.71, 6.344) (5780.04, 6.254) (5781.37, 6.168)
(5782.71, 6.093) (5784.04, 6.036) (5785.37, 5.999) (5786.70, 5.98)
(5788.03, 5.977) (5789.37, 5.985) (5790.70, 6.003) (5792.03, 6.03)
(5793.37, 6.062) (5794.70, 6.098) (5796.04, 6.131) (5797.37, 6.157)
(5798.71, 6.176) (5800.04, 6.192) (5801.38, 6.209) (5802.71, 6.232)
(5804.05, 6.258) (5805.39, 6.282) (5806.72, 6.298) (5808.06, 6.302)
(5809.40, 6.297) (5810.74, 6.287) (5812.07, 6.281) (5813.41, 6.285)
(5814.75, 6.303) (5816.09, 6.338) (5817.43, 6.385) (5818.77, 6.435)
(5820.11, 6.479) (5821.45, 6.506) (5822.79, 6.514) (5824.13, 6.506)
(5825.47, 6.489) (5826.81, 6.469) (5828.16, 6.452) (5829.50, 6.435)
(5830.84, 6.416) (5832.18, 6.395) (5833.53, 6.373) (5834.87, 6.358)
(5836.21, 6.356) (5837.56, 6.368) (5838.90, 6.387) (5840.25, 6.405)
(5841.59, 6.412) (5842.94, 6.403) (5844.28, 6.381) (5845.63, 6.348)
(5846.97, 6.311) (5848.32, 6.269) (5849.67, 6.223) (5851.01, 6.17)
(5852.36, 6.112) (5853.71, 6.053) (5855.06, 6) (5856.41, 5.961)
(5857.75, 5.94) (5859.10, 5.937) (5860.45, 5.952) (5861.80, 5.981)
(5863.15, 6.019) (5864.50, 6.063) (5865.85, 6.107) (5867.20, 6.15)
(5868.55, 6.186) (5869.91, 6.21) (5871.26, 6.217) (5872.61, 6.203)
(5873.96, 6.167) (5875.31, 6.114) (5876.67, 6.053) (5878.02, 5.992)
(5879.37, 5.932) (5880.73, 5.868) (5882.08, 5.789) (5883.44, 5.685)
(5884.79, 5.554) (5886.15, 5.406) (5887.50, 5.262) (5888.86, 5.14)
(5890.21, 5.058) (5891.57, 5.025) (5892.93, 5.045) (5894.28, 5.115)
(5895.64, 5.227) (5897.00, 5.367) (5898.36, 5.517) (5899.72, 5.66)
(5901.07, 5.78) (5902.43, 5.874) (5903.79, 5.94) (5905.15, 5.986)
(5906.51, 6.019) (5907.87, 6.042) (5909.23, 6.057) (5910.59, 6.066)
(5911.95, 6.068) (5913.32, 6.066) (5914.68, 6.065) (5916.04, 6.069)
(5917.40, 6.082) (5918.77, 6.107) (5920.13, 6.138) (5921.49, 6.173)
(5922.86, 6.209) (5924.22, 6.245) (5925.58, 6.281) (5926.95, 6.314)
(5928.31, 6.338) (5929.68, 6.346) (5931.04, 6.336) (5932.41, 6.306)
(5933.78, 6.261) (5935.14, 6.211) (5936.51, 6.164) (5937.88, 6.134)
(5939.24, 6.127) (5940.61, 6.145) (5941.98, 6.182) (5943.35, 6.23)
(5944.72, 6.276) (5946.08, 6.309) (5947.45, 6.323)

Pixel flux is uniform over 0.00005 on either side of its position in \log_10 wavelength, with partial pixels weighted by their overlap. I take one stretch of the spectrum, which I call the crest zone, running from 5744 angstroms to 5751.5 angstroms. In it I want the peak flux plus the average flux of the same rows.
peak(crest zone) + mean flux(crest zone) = 12.7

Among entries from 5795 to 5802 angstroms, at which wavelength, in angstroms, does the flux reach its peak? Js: 5801.38 angstroms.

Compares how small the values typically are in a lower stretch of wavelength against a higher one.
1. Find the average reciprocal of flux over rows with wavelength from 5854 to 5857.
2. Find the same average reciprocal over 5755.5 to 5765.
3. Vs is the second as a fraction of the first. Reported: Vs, 0.93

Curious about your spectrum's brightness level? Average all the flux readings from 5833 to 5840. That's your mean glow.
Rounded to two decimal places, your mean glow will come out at 6.37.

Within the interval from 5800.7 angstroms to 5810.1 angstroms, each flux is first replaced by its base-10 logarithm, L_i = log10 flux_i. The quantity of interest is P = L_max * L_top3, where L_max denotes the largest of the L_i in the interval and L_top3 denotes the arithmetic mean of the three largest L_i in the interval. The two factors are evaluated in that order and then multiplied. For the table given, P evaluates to 0.639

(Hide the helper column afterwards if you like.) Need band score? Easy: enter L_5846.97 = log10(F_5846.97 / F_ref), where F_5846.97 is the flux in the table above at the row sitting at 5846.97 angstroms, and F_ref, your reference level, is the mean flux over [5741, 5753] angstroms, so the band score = -0.001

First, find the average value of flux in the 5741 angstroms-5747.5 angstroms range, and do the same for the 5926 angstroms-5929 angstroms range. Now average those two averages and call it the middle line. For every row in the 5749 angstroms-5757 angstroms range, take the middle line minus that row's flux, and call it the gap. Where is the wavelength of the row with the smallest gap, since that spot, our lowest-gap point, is 5749.51 angstroms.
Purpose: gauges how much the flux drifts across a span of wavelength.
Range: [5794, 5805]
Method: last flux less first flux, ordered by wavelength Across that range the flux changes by 0.16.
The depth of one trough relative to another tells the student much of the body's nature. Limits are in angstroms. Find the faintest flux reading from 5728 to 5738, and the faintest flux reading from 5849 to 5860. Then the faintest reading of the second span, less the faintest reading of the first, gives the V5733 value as -0.19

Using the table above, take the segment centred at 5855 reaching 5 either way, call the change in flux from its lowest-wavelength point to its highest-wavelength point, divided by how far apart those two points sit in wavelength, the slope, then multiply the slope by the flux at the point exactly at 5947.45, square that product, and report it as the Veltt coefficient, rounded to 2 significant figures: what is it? 0.033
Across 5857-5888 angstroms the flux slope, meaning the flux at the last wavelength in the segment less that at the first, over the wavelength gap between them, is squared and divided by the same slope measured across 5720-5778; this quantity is 0.26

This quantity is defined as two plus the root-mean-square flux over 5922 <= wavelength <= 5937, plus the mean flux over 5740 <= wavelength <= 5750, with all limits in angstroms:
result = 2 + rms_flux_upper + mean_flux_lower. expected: 14.6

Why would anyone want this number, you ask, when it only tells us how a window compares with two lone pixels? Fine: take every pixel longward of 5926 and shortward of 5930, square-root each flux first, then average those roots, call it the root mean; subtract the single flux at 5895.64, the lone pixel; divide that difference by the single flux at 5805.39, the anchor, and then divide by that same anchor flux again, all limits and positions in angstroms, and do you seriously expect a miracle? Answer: -0.069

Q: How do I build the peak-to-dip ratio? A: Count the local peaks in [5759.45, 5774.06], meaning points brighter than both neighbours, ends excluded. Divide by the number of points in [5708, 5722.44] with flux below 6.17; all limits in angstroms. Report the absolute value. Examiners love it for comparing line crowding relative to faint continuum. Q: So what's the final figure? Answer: 0.20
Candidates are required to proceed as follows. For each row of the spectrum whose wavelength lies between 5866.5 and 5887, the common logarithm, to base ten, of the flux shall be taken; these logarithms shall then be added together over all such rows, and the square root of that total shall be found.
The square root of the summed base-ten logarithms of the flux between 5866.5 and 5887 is 3.4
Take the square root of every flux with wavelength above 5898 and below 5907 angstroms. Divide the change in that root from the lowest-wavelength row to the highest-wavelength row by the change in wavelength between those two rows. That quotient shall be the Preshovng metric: 0.013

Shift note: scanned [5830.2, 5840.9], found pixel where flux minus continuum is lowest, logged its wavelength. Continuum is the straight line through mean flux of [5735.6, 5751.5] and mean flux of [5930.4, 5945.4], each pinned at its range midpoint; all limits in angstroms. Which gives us 5836.21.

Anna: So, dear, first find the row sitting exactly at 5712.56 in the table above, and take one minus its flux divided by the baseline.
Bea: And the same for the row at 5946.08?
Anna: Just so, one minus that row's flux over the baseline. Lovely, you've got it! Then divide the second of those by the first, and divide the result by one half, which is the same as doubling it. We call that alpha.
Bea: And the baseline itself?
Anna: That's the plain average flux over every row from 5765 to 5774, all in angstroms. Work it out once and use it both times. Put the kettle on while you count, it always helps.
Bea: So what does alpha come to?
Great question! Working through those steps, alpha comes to 1.20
